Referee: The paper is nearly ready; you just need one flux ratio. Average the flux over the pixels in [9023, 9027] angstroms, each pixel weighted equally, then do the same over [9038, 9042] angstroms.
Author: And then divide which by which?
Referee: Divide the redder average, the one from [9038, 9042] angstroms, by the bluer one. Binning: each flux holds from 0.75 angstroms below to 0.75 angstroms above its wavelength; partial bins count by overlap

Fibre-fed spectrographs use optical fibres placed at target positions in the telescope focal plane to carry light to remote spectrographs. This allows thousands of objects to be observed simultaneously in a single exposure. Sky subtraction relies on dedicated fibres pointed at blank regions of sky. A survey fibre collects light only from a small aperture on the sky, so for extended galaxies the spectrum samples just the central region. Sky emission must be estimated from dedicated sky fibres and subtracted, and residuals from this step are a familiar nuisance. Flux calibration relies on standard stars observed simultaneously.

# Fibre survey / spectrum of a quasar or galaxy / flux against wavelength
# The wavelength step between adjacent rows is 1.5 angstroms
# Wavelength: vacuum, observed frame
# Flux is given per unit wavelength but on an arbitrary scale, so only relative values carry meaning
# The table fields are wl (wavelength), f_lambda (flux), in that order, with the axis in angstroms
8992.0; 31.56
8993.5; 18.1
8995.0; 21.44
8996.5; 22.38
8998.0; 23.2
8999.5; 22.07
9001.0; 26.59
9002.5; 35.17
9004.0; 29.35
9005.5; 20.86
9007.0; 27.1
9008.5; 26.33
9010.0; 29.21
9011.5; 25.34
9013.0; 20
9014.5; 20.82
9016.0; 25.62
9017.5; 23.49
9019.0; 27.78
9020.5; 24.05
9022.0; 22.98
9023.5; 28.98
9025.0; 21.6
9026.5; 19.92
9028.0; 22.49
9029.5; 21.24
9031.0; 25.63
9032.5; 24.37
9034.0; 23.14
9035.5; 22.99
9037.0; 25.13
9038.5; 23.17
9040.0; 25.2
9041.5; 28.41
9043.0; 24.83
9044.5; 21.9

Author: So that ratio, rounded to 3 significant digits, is 1.09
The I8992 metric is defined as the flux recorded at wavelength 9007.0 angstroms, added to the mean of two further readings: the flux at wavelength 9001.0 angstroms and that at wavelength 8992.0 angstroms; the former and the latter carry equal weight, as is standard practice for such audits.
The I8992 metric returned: 56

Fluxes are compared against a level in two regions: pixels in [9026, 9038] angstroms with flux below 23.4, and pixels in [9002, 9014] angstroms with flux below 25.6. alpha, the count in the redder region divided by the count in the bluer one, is 1.7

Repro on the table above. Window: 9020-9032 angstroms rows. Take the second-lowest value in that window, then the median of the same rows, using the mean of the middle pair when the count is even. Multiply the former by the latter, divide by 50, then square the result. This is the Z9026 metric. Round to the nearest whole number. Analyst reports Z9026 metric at 93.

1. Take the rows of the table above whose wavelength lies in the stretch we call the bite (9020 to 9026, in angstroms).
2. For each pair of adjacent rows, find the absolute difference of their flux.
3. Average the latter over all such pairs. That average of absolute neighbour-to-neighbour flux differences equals 4.8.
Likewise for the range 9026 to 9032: 2.7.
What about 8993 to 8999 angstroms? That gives 1.7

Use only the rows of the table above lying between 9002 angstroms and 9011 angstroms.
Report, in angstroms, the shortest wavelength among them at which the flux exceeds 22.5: 9002.5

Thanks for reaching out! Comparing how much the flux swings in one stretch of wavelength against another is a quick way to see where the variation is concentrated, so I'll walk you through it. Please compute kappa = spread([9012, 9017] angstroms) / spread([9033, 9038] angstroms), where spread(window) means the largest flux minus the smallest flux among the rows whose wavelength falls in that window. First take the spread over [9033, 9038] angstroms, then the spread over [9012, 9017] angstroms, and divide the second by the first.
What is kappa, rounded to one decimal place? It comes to 2.6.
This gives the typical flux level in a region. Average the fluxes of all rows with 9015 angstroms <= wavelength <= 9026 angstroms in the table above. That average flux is 25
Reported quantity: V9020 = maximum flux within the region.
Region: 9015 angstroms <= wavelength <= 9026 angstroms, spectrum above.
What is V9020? 28.98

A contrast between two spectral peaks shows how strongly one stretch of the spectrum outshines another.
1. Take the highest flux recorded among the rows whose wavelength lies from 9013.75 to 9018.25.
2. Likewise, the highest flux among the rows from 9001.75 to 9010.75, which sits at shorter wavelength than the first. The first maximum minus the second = -10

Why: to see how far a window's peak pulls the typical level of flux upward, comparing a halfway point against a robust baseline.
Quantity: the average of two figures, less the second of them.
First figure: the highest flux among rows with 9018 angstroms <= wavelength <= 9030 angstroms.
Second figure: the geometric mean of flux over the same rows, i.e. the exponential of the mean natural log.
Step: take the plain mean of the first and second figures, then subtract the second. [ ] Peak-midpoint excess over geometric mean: 2.8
